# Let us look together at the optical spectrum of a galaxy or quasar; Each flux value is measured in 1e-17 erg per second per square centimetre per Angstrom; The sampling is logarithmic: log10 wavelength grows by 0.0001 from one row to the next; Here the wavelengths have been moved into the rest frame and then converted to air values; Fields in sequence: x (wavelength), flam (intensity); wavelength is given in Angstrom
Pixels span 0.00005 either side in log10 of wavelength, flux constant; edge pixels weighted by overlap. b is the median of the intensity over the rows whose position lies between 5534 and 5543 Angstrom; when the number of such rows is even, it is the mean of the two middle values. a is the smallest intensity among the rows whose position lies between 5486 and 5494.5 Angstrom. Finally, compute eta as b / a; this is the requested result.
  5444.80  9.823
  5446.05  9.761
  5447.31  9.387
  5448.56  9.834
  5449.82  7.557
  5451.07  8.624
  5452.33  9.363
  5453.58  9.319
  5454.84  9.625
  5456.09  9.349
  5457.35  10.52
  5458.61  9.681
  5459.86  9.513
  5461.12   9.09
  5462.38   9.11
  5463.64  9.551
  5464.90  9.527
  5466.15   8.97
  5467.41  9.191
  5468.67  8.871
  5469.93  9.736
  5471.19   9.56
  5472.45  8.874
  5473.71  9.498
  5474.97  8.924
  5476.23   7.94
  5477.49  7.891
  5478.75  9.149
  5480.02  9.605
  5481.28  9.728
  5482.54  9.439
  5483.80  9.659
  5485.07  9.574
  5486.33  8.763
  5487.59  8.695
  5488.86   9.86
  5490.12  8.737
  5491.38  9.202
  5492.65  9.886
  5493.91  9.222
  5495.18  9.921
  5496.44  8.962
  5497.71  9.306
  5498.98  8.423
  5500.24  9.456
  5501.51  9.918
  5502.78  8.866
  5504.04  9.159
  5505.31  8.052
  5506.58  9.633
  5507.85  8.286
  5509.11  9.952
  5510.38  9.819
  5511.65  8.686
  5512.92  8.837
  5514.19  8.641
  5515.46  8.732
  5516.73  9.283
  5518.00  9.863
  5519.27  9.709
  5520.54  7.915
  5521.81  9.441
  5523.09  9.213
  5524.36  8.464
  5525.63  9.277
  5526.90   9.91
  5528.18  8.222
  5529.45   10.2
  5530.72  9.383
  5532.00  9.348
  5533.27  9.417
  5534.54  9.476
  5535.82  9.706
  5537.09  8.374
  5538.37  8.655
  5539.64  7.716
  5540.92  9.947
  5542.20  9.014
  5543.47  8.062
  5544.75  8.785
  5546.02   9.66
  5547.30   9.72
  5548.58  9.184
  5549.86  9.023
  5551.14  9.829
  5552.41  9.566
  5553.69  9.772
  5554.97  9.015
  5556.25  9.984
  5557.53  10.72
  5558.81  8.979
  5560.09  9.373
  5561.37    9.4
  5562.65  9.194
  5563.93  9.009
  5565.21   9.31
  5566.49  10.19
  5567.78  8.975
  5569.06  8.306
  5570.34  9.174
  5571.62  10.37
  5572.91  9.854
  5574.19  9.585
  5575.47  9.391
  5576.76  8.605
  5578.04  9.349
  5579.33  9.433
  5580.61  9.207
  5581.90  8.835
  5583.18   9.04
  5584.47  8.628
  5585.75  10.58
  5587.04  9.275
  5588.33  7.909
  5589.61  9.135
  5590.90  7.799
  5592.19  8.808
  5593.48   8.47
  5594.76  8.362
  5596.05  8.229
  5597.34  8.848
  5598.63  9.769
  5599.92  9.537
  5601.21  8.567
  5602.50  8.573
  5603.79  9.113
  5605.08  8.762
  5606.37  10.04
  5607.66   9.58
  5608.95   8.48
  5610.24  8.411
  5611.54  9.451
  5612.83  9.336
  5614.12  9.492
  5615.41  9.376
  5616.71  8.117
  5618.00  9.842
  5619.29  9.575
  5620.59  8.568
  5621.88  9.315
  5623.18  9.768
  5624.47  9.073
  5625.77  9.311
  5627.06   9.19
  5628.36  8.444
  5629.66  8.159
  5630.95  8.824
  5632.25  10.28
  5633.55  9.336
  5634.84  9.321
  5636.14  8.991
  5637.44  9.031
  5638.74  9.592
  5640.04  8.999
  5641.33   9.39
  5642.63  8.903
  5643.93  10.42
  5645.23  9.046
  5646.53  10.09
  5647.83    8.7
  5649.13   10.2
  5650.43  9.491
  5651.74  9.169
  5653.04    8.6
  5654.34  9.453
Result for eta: 1.04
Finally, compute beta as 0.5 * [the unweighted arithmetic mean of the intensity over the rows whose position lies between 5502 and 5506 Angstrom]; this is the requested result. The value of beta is 4.35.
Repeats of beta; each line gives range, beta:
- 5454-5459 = 4.90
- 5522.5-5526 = 4.49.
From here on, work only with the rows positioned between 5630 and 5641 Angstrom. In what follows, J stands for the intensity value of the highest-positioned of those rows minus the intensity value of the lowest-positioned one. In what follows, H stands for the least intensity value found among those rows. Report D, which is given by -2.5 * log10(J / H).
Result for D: 4.3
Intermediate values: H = 8.824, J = 0.2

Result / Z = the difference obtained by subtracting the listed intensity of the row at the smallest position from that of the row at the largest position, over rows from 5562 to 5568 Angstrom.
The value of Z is -0.2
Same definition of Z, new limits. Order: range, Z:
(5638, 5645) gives 0.8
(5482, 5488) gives -0.7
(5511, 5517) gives 0.6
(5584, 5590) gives 0.5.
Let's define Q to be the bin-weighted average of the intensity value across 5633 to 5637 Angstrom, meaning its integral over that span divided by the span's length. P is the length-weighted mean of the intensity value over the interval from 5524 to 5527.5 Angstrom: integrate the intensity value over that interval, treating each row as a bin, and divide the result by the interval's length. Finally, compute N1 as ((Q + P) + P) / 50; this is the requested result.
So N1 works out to 0.555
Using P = 9.28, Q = 9.21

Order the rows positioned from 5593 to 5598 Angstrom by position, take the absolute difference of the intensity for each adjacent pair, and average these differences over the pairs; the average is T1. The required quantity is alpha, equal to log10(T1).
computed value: -0.54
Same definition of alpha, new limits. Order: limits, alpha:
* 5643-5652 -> 0.02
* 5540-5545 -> -0.06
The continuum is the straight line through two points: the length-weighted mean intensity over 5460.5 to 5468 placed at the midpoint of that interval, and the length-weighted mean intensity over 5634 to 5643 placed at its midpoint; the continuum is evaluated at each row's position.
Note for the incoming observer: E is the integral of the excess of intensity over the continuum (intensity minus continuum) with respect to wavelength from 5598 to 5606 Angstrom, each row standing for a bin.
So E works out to -0.9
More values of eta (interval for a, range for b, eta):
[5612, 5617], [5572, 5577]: 1.17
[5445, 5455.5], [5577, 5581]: 1.24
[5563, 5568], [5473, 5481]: 1.01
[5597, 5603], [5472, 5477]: 1.04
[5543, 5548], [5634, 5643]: 1.12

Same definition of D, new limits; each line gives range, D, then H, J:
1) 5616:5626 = 2.1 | 8.117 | 1.2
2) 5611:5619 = 3.3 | 8.117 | 0.4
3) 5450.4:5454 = 2.7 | 8.624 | 0.7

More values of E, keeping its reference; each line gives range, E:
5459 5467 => 0.5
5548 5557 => 2.5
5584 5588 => 0.8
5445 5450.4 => -0.2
